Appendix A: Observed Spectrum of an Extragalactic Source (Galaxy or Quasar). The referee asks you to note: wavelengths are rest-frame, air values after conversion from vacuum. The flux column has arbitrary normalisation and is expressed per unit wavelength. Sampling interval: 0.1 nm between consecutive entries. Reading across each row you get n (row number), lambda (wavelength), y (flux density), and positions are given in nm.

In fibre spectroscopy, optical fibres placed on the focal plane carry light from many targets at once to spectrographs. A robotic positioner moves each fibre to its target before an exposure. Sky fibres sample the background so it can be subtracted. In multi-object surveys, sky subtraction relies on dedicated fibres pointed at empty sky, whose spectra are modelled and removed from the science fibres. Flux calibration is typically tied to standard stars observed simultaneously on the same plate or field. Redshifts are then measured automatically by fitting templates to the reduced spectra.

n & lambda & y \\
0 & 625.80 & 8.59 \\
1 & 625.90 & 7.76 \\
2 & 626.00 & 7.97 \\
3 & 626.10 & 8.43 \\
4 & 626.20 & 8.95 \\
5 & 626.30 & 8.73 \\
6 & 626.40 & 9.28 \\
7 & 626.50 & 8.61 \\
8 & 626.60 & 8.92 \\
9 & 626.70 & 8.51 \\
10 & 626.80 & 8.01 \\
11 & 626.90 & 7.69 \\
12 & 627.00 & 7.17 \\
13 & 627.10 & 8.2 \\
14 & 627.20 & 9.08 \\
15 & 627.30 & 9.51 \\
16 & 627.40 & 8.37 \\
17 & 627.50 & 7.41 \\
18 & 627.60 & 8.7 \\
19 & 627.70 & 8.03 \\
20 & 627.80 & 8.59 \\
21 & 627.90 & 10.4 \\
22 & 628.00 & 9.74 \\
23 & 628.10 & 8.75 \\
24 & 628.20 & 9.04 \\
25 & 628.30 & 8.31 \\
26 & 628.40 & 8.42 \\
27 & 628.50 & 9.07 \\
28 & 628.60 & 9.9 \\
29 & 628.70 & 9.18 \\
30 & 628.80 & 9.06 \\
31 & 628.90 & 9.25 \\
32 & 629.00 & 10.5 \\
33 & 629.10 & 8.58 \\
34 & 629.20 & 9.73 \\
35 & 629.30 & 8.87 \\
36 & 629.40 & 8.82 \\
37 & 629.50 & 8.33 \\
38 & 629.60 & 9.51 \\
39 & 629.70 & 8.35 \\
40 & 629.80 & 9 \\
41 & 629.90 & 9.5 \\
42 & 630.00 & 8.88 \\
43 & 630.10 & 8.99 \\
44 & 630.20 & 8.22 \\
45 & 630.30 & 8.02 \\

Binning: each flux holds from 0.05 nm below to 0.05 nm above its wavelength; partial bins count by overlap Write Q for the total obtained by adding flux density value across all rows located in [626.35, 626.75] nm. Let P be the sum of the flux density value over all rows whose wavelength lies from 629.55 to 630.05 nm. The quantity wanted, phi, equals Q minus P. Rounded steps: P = 45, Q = 35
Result -10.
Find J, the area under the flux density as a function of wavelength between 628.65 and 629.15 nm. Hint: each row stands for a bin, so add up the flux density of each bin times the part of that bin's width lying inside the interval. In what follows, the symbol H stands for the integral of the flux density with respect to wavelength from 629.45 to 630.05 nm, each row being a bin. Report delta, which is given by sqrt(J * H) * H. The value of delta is 27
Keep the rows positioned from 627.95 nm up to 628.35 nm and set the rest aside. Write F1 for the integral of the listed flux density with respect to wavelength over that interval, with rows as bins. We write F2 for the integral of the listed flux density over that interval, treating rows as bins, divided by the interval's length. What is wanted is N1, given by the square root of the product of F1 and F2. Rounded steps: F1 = 3.6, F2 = 8.96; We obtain 5.7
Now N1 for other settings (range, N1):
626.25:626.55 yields 4.9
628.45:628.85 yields 5.9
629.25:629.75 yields 6.2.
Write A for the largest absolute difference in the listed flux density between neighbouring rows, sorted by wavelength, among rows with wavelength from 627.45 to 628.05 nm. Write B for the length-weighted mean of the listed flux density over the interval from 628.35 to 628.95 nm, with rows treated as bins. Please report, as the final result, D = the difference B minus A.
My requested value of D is 7.3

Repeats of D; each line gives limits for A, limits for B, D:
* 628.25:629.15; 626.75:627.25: 6.1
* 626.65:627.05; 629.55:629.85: 8.4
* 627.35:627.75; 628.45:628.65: 8.2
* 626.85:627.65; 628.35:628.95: 7.9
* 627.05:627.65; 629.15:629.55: 7.6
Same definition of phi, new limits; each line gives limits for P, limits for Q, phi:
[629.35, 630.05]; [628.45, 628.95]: -16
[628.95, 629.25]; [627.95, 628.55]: 25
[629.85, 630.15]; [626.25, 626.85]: 25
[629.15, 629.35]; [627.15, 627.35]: 0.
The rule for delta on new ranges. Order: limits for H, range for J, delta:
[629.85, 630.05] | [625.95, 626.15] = 3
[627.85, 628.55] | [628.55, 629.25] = 41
